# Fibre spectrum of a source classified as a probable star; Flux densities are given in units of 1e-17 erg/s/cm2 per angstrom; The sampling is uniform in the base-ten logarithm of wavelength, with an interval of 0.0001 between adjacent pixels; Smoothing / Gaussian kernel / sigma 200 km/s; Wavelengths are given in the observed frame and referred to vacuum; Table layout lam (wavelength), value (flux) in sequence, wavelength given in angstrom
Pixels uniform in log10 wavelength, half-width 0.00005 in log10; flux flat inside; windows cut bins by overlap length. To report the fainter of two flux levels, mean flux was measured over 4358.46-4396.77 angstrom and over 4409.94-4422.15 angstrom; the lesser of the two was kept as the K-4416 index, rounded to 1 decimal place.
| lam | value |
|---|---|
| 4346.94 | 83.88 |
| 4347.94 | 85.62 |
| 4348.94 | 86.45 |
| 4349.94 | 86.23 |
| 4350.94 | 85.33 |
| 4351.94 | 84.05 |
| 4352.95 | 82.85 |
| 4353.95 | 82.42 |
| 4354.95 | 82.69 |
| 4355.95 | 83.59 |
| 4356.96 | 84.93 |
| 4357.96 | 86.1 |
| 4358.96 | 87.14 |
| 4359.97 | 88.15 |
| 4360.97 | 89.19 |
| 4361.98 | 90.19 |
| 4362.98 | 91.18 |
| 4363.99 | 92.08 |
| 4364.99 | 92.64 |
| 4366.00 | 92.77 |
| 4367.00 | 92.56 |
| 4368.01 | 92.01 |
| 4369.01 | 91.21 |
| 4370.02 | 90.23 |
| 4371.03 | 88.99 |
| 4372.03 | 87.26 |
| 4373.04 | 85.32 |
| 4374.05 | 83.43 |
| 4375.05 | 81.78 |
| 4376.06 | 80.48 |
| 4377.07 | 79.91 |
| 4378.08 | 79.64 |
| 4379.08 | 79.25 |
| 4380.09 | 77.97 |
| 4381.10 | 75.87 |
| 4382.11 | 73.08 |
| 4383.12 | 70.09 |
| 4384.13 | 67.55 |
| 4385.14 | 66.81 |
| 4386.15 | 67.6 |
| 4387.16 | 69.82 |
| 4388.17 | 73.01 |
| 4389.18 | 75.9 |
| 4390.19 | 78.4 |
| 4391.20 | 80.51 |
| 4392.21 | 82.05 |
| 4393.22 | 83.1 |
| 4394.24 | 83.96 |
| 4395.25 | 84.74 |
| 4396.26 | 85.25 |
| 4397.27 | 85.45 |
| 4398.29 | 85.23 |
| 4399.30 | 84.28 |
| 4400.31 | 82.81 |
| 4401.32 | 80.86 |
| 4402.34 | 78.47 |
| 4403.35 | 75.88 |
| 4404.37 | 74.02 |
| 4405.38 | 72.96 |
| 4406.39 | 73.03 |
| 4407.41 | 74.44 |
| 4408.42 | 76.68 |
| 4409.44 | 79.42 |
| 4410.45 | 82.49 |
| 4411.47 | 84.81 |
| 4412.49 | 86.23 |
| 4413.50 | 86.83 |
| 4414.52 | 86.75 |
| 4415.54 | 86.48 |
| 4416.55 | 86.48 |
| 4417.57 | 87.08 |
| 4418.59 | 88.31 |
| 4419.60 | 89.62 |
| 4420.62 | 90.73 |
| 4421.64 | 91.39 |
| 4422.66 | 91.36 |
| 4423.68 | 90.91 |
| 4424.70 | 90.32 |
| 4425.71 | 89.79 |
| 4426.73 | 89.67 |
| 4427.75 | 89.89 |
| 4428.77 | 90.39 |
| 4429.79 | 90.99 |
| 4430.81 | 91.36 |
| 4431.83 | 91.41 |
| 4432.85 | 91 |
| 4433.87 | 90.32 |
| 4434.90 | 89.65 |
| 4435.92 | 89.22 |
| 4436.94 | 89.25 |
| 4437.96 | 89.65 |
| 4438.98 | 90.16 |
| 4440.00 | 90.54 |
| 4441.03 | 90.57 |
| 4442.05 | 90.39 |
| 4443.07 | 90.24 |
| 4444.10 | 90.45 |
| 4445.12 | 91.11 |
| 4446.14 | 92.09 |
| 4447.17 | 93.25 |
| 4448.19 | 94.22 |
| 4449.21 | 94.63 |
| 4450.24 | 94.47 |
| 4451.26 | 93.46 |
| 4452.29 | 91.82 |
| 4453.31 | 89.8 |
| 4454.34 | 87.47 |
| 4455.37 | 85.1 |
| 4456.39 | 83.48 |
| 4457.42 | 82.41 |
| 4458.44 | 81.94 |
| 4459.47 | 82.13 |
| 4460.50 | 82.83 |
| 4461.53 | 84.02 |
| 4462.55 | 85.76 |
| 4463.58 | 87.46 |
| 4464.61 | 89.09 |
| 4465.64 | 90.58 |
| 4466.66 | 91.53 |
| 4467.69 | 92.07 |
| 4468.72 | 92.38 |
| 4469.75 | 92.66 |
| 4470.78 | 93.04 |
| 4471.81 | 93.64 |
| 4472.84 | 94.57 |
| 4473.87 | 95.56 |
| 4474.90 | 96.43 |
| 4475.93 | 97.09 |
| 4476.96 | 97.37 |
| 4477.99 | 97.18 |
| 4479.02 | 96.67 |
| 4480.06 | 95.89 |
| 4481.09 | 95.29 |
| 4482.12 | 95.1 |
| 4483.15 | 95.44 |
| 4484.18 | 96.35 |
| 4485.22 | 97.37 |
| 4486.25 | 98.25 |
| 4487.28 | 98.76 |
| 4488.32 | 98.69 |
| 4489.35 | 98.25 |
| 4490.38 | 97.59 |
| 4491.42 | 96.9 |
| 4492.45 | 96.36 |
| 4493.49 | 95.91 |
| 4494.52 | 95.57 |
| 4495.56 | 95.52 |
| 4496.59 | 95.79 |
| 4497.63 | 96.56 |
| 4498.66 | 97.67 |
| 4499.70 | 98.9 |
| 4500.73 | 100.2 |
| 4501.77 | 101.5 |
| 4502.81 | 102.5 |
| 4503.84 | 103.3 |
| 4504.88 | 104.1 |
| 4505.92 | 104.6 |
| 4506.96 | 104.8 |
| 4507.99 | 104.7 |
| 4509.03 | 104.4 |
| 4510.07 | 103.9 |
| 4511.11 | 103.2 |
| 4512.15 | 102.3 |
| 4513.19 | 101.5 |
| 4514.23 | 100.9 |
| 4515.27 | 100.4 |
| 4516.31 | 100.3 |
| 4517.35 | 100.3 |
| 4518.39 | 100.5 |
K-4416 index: 82.4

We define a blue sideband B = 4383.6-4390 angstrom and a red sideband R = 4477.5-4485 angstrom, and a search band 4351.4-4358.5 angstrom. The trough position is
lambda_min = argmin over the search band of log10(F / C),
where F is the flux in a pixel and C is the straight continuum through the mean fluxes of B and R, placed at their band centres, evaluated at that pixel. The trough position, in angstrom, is 4354.95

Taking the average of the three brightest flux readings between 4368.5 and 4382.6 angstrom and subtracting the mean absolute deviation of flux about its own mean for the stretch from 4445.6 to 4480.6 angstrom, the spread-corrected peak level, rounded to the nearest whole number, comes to 86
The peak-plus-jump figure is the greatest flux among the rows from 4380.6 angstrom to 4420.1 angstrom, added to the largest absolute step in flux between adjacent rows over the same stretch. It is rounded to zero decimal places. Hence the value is 93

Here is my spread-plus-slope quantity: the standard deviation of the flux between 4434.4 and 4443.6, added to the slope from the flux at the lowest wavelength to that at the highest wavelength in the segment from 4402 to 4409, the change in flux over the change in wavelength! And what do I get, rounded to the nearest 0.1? 0.2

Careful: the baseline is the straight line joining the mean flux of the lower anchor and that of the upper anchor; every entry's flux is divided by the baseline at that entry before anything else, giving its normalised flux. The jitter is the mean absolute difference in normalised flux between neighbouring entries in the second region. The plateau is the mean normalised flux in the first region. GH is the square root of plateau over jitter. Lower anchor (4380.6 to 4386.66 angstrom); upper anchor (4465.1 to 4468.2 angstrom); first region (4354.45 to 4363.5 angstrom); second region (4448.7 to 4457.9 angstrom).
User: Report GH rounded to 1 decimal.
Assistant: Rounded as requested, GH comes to 8.2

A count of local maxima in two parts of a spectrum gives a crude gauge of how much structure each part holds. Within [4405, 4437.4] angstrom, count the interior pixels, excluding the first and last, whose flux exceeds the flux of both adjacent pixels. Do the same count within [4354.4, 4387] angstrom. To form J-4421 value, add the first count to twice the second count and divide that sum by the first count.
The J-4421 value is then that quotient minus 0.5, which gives 1.2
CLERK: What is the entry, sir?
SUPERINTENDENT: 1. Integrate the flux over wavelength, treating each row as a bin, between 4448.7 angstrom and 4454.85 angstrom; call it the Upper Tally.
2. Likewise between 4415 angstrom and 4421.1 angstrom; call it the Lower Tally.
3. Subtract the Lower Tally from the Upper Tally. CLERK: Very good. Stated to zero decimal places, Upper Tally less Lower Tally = 28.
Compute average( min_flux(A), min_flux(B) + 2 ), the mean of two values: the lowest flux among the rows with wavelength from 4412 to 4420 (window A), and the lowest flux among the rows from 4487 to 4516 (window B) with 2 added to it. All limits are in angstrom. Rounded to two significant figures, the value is 92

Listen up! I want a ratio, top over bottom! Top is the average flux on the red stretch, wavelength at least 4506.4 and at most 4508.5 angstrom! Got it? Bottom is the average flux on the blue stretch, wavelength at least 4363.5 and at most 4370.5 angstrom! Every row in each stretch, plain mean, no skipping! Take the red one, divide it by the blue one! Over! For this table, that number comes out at 1.14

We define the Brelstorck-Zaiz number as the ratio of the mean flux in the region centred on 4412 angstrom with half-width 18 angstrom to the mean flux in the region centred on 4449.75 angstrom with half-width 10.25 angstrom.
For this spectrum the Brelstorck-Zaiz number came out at 0.95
